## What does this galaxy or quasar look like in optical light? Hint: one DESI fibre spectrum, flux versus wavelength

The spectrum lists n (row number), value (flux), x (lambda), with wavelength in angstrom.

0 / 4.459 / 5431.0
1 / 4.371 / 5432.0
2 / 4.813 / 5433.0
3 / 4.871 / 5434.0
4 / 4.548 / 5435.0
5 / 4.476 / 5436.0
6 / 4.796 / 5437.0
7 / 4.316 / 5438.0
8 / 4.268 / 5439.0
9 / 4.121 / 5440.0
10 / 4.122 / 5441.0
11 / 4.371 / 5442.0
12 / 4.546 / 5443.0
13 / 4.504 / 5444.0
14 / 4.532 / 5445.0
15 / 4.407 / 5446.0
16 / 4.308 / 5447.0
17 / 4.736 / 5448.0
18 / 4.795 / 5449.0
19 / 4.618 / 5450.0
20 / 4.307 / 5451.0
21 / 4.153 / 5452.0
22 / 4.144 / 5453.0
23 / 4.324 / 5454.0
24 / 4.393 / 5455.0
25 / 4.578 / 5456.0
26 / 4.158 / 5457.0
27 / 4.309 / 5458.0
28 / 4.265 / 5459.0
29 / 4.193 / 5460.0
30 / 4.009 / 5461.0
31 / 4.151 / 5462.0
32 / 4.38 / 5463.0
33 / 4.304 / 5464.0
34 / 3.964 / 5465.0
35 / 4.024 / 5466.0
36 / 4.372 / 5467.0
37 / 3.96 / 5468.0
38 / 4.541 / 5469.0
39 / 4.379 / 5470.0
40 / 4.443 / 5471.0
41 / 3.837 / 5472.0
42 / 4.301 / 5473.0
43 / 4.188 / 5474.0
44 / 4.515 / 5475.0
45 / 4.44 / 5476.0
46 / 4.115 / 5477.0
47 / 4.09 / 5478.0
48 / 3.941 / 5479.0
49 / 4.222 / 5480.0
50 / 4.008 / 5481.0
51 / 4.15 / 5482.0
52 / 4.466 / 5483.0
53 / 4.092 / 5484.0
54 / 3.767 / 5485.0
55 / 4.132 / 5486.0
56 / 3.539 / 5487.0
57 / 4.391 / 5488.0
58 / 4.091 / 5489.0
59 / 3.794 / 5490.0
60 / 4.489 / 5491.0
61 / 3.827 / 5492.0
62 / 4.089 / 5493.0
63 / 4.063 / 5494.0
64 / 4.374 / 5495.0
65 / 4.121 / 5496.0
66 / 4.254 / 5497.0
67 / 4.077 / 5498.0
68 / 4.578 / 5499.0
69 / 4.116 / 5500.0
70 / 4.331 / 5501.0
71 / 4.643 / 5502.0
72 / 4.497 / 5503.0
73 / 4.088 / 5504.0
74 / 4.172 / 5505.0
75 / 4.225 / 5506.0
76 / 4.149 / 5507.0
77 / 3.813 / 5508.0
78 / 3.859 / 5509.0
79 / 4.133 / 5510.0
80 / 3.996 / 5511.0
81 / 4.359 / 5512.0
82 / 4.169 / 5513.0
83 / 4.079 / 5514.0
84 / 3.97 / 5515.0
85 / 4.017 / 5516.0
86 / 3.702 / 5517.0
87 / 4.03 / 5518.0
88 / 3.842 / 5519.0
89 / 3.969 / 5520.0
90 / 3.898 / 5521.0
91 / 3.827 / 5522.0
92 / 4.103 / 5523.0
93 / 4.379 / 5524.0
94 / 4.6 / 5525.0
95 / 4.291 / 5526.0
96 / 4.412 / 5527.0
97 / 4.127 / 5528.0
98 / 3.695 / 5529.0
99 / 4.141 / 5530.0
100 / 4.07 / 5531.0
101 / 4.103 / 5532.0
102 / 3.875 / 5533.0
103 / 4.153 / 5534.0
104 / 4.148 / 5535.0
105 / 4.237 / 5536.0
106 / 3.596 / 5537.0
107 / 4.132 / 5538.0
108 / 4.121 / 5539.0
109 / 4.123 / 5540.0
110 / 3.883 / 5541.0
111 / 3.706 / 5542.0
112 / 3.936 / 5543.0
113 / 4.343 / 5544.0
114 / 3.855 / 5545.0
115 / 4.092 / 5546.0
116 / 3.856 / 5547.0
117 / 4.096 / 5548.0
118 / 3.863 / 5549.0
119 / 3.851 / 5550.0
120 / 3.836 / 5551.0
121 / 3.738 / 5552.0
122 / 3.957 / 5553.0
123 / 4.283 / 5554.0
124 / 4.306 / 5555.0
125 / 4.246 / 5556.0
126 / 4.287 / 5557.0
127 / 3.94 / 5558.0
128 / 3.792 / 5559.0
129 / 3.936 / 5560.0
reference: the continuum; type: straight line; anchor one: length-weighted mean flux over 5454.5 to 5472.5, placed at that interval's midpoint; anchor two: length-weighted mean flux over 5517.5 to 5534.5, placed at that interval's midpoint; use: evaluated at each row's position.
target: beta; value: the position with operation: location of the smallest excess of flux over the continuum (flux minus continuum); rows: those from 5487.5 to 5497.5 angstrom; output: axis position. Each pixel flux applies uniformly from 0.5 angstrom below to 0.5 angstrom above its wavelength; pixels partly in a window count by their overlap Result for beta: 5490.0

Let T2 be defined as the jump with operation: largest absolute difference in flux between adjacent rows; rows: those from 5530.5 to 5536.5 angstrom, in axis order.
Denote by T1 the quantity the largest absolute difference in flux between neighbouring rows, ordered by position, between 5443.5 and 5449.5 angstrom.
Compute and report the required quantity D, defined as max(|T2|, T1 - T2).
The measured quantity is 0.28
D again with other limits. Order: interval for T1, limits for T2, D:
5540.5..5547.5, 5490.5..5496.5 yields 0.66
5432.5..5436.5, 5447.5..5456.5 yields 0.31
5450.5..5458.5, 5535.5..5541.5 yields 0.64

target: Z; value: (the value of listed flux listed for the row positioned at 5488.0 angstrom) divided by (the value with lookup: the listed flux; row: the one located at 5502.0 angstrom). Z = 0.95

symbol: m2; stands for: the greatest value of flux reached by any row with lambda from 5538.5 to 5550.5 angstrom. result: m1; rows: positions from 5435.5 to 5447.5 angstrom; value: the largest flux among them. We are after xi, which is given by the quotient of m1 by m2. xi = 1.10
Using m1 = 4.796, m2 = 4.343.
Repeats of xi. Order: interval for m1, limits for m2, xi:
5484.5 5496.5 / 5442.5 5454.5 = 0.94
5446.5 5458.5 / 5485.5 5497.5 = 1.07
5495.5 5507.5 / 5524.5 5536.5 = 1.01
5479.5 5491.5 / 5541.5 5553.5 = 1.03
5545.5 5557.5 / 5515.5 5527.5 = 0.94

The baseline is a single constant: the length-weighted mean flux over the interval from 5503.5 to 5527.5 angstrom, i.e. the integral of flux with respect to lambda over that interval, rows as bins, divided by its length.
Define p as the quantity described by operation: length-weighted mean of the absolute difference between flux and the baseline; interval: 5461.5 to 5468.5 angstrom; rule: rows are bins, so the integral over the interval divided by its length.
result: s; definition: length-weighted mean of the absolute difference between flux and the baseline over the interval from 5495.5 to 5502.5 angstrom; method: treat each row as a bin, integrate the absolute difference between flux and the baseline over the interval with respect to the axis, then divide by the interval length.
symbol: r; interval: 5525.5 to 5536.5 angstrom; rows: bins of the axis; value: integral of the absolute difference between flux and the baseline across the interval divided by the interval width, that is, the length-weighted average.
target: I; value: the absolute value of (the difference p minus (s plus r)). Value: 0.19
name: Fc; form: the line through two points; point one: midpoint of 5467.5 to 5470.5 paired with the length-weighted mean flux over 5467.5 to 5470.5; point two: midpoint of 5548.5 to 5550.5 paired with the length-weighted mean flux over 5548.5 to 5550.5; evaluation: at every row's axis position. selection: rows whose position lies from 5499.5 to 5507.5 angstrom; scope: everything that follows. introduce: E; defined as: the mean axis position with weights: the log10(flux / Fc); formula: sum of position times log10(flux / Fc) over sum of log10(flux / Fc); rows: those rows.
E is 5502.9 angstrom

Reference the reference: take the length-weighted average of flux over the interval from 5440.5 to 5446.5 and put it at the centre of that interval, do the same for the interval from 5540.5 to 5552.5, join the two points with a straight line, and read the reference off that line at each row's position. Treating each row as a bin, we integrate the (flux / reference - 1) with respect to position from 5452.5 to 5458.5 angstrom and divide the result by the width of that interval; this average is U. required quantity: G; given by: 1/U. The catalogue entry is -113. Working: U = -0.009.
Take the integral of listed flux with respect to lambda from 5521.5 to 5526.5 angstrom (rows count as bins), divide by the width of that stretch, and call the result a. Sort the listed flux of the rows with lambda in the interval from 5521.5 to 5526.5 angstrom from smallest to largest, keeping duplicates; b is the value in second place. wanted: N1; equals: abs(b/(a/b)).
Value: 4.0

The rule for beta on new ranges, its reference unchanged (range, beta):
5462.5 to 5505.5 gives 5487.0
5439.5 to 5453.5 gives 5440.0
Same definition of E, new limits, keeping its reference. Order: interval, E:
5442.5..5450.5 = 5447.8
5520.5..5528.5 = 5526.3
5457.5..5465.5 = 5462.0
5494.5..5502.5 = 5499.7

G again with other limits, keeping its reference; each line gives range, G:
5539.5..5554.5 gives 92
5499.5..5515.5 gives 76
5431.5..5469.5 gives -386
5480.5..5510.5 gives -208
